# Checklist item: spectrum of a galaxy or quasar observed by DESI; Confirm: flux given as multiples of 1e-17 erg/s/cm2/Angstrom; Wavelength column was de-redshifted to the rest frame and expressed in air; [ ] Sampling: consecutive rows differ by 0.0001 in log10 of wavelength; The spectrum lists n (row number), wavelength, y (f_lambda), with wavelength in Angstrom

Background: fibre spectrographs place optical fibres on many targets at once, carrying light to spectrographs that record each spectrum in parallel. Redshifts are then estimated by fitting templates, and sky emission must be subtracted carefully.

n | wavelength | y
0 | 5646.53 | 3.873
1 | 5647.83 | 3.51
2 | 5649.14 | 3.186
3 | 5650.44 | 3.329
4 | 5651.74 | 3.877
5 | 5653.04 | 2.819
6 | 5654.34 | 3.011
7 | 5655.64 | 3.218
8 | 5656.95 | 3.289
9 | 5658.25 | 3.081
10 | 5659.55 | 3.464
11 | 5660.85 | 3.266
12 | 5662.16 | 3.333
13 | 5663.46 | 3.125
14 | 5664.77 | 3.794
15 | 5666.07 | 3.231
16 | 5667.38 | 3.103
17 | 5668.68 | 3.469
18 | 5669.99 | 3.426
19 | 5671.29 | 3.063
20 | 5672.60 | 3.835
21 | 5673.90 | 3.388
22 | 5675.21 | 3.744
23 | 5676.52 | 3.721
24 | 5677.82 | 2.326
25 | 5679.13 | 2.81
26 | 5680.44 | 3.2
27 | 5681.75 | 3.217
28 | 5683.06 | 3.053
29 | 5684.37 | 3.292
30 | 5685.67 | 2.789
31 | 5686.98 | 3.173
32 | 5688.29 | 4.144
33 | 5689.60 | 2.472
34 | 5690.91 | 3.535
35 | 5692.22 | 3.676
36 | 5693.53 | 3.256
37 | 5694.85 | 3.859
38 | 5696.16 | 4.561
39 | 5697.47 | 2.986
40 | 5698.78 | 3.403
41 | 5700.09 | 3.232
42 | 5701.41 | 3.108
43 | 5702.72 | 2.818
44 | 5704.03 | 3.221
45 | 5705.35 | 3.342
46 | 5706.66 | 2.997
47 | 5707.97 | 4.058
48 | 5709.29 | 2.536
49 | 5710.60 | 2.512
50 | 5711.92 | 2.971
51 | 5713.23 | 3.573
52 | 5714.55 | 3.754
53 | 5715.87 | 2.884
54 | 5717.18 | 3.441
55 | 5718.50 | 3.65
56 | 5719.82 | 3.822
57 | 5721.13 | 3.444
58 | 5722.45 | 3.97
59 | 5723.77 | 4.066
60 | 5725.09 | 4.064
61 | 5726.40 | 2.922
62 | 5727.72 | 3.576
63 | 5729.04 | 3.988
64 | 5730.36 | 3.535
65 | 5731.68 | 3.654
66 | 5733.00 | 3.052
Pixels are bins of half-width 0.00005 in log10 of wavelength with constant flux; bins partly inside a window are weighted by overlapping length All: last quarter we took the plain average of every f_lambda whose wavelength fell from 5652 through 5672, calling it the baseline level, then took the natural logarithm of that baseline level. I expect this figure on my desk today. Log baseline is 1.18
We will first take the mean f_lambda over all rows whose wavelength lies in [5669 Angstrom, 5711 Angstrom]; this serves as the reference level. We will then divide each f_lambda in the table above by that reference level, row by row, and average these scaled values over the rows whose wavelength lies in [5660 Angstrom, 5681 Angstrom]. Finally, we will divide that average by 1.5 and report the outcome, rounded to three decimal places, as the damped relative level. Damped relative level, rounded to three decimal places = 0.672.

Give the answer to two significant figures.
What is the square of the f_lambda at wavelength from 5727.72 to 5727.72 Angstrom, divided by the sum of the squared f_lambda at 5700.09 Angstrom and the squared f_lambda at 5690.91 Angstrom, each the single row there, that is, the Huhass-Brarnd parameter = 0.56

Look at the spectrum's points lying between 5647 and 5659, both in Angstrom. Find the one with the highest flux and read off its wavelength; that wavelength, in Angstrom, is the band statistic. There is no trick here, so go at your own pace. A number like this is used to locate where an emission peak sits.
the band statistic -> 5651.74 Angstrom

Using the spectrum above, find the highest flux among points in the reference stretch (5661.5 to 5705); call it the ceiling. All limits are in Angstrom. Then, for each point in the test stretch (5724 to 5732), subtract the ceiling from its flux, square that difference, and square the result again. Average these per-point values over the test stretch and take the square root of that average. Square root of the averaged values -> 1.30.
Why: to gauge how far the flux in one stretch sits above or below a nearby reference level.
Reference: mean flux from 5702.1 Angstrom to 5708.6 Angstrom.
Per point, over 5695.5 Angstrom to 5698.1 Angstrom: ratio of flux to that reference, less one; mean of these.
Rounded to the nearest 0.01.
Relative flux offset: 0.15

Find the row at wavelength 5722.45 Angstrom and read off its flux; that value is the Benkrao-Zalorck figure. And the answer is 3.97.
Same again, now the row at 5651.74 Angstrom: 3.877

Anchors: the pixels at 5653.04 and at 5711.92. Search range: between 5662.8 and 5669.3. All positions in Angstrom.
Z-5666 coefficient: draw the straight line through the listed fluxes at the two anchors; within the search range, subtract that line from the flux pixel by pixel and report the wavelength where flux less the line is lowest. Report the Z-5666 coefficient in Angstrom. 5667.38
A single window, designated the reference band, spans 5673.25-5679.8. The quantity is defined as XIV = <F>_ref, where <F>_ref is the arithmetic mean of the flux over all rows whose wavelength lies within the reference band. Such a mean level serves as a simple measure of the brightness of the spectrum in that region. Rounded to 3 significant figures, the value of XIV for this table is 3.20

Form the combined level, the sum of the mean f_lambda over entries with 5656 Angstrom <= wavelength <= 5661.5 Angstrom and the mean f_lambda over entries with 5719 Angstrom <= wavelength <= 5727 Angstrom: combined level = 6.99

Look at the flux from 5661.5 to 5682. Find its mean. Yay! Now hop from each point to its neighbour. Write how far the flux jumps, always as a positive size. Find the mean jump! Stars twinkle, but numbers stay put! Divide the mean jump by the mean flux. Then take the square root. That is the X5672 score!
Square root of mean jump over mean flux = 0.355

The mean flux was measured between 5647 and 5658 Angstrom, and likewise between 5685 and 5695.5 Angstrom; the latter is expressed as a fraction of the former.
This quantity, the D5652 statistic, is 1.03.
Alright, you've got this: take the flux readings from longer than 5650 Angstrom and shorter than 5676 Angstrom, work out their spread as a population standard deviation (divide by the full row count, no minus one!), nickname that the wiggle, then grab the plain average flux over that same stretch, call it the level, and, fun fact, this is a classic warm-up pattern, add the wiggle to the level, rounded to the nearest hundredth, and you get 3.63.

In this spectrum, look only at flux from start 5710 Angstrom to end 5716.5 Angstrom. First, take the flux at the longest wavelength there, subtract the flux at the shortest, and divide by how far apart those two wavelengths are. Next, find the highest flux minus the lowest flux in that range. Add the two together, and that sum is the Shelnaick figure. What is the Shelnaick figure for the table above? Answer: 1.3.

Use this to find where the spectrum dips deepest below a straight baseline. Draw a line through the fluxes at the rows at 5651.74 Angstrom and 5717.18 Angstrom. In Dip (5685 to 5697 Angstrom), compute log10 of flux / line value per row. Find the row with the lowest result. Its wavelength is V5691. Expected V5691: 5689.60 Angstrom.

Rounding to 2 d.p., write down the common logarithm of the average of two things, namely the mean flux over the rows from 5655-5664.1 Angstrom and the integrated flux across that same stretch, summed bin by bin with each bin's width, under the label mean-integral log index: 1.22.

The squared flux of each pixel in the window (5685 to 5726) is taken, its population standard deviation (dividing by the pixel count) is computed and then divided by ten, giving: 0.357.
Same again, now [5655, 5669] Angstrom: 0.135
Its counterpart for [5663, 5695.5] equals 0.277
